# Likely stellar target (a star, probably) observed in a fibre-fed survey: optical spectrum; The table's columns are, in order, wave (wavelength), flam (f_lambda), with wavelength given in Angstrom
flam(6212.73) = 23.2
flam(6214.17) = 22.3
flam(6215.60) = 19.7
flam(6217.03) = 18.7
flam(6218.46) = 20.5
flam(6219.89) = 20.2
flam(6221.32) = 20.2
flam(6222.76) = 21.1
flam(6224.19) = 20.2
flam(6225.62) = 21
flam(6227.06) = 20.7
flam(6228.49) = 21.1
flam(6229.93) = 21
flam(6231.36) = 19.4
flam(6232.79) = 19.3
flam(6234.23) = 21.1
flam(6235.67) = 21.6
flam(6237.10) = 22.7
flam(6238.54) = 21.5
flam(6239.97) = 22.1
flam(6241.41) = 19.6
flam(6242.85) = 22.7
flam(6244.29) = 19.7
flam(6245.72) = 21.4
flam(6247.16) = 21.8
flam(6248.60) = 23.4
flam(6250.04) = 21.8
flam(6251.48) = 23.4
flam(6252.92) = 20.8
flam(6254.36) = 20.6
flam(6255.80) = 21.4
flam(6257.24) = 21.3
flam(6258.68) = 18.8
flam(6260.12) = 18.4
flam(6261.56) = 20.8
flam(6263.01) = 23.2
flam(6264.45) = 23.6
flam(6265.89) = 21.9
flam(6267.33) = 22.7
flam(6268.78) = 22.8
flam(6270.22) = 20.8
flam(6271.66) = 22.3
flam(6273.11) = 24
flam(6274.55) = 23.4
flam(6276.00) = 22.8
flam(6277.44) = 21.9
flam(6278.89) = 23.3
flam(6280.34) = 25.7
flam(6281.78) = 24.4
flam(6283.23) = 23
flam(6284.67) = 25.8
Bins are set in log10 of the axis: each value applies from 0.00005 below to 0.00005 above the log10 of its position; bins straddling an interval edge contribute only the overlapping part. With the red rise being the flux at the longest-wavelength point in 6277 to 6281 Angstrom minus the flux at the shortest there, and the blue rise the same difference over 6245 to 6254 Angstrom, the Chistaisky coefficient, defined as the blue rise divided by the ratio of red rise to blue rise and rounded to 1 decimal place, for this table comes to 0.1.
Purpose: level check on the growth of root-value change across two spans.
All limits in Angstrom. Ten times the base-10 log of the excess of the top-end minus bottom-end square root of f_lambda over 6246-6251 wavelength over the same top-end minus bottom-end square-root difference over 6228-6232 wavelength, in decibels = -7.2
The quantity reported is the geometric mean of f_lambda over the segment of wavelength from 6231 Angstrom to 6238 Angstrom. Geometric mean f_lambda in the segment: 20.8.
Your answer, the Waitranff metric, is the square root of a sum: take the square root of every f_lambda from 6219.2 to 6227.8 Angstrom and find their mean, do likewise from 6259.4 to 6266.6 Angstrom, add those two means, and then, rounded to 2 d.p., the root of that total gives 3.03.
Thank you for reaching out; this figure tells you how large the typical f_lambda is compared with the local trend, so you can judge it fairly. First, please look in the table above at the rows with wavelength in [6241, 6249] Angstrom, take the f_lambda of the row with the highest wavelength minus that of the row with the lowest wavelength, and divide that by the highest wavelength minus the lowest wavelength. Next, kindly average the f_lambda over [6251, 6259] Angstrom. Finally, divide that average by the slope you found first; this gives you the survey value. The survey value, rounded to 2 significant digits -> 40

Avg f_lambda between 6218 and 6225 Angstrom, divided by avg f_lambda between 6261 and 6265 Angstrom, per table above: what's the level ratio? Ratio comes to 0.91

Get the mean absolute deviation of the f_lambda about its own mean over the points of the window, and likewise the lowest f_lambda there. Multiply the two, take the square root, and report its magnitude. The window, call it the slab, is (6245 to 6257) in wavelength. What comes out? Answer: 4.03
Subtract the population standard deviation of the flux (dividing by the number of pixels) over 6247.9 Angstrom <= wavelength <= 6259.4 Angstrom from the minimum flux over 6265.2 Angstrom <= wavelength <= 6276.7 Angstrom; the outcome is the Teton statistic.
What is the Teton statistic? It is 19.4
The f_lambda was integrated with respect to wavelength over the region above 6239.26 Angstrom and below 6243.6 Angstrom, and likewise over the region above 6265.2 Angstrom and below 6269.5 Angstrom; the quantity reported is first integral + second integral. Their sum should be 190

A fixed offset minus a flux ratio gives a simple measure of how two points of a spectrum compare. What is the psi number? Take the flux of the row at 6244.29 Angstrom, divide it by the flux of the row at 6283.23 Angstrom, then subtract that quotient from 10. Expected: 9.14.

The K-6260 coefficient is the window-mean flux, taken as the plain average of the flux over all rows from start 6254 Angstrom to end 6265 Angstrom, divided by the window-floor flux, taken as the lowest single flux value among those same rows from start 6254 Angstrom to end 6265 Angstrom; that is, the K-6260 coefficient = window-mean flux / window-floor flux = 1.14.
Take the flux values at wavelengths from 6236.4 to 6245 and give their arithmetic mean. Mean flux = 21.4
